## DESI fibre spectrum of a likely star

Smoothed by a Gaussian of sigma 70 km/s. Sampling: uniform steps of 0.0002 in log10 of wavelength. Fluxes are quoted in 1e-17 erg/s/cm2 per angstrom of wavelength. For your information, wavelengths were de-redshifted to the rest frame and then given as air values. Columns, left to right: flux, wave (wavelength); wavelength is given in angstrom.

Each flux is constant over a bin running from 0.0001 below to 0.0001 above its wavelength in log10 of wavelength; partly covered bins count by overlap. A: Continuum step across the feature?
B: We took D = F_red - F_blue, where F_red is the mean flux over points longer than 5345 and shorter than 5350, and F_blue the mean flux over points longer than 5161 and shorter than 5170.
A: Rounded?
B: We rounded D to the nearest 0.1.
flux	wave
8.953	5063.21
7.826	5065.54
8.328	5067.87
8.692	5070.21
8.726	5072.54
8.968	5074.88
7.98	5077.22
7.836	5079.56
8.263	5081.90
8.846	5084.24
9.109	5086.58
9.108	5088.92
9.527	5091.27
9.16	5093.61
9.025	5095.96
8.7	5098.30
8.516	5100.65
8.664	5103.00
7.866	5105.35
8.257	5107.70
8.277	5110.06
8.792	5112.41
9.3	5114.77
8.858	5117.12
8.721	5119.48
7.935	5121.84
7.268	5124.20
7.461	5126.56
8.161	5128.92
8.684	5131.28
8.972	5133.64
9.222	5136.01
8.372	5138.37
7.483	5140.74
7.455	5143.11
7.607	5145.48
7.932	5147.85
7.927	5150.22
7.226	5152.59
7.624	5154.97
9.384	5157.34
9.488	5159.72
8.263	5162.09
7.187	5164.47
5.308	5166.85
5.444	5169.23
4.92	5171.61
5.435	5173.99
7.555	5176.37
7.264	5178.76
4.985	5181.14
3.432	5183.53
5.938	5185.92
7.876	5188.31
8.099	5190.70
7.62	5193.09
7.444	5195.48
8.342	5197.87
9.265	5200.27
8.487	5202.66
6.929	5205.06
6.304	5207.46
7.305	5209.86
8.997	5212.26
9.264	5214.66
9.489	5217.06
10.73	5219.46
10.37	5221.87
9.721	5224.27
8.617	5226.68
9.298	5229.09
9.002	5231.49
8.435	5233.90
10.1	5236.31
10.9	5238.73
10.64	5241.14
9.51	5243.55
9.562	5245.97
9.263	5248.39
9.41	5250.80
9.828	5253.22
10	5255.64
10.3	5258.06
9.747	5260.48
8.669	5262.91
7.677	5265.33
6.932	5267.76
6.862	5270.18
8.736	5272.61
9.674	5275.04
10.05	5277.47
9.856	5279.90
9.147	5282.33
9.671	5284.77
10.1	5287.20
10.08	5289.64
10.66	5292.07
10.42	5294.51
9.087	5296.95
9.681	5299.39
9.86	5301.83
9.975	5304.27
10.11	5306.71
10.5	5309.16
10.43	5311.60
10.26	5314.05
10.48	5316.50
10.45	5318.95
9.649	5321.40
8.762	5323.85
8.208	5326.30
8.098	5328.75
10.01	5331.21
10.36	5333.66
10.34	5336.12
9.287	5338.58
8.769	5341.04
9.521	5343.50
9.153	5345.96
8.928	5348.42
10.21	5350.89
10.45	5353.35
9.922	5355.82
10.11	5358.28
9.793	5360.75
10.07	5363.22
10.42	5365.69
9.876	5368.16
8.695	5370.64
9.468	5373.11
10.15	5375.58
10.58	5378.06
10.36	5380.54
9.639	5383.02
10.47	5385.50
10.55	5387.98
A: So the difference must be 2.5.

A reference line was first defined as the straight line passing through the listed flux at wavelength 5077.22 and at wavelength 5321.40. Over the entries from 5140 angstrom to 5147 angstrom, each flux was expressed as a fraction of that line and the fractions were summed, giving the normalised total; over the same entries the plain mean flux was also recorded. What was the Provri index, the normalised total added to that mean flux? 10.2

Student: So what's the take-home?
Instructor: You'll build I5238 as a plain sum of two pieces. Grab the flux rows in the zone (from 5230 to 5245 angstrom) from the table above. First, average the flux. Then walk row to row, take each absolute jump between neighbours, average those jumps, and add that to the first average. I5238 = 10.6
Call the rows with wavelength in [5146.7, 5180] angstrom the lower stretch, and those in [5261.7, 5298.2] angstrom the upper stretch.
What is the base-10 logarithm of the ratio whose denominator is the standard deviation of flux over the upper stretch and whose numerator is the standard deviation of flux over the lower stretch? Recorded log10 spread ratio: 0.08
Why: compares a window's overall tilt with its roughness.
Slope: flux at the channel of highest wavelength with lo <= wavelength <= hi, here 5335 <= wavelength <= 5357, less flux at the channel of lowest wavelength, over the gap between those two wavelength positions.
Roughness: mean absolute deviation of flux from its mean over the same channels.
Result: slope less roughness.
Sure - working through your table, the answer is -0.56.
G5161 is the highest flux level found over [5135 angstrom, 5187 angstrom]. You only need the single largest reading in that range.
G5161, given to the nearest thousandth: 9.488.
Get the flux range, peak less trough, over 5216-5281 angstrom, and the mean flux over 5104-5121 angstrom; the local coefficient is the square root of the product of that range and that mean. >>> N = 5.9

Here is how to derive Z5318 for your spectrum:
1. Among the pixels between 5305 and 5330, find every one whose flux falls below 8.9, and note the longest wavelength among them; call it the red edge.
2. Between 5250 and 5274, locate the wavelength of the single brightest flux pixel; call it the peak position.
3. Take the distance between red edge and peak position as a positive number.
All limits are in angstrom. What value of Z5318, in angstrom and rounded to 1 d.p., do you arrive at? 70.7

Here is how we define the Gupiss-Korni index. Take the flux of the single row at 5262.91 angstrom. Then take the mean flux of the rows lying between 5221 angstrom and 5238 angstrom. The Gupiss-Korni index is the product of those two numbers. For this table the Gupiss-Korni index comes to 81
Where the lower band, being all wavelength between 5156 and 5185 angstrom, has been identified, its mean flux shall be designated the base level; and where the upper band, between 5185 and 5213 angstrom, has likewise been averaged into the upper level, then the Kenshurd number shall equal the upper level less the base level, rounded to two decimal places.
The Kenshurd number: 1.16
